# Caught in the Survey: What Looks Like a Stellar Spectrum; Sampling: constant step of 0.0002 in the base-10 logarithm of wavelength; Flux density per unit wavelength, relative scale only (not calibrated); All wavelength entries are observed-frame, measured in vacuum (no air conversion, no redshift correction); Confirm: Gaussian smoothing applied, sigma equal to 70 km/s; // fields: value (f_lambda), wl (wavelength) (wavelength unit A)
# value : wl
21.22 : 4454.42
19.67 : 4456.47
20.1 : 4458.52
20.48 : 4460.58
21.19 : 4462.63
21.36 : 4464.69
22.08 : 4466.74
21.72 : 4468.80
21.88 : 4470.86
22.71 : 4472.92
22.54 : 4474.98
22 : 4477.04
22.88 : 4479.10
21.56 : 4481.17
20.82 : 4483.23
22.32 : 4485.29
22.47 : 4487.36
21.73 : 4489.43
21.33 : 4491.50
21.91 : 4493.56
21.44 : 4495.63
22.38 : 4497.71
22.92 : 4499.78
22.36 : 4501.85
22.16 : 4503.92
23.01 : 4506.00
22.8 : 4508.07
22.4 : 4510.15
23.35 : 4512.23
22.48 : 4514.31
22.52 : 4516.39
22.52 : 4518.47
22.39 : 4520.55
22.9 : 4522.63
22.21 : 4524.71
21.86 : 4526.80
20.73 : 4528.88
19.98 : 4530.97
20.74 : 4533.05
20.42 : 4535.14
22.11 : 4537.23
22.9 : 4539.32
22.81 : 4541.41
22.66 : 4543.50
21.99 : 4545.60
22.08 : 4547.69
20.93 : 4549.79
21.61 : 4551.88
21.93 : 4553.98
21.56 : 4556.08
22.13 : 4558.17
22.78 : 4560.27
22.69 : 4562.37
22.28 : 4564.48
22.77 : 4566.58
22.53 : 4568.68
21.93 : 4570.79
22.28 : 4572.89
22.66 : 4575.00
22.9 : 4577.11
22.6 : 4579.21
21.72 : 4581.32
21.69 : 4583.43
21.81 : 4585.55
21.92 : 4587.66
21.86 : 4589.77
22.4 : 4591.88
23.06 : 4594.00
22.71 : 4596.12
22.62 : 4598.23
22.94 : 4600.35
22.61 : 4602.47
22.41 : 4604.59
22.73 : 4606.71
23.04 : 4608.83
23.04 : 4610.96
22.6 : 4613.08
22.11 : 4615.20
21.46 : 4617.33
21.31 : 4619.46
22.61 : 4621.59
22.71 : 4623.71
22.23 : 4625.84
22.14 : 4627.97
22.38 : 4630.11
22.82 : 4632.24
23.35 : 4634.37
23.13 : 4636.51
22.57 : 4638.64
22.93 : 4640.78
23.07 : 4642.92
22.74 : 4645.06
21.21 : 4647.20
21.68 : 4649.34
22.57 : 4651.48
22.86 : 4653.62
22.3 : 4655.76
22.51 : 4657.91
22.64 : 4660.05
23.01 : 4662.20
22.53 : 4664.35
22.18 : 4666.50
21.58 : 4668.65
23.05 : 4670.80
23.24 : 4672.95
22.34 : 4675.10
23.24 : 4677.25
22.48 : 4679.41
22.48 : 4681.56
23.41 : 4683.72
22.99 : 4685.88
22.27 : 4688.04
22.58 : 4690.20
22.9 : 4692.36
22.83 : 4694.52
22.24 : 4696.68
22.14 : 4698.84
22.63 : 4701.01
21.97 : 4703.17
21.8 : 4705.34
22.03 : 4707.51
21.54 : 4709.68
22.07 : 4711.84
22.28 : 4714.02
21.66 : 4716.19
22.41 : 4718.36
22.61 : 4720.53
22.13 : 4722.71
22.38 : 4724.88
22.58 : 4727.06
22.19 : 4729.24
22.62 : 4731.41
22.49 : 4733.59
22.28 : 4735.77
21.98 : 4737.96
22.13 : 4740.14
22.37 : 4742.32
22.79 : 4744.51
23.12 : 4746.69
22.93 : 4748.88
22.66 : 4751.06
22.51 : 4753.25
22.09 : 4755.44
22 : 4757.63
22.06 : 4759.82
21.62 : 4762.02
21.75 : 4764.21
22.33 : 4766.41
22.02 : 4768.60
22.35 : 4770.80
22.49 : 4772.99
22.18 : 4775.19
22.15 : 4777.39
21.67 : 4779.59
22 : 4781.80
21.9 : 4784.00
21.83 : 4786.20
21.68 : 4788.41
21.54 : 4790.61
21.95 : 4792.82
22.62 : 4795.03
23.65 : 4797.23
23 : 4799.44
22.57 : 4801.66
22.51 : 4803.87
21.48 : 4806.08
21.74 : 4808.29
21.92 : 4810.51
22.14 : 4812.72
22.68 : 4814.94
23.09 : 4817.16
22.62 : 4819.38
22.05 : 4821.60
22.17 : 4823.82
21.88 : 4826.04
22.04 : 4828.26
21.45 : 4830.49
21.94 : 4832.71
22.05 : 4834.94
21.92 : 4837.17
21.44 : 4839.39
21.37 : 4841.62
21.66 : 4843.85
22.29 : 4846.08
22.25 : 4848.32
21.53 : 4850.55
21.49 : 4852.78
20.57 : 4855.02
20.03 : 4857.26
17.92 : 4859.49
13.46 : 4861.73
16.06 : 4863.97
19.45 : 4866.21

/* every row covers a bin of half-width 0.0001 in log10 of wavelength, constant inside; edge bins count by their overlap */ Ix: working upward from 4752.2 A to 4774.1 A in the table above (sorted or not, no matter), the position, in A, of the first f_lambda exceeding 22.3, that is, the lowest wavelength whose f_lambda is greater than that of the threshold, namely 4753.25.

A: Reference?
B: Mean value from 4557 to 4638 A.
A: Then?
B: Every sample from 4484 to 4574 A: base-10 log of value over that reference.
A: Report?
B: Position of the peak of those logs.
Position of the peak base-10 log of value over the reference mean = 4512.23 A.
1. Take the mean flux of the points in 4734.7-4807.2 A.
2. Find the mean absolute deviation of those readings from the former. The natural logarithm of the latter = -0.94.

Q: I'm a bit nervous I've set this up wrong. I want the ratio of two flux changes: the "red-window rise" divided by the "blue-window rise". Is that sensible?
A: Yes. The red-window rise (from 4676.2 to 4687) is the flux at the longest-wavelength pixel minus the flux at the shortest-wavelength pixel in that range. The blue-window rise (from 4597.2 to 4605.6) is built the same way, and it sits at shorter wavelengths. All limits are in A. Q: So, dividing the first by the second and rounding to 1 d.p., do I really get 1.2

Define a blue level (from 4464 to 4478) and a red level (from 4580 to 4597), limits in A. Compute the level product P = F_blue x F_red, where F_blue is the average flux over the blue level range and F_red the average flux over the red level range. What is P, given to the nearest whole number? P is 488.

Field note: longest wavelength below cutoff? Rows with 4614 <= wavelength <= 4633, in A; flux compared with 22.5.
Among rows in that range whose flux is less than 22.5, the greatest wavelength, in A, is 4630.11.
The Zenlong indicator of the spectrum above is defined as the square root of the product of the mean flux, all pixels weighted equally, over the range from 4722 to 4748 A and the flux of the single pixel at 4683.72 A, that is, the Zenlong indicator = 22.9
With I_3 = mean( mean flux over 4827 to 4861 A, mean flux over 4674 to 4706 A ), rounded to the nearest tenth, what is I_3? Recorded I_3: 21.9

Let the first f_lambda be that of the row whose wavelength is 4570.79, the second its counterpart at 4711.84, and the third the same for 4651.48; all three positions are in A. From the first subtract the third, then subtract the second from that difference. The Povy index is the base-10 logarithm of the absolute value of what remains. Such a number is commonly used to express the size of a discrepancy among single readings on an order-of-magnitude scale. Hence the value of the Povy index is 1.36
